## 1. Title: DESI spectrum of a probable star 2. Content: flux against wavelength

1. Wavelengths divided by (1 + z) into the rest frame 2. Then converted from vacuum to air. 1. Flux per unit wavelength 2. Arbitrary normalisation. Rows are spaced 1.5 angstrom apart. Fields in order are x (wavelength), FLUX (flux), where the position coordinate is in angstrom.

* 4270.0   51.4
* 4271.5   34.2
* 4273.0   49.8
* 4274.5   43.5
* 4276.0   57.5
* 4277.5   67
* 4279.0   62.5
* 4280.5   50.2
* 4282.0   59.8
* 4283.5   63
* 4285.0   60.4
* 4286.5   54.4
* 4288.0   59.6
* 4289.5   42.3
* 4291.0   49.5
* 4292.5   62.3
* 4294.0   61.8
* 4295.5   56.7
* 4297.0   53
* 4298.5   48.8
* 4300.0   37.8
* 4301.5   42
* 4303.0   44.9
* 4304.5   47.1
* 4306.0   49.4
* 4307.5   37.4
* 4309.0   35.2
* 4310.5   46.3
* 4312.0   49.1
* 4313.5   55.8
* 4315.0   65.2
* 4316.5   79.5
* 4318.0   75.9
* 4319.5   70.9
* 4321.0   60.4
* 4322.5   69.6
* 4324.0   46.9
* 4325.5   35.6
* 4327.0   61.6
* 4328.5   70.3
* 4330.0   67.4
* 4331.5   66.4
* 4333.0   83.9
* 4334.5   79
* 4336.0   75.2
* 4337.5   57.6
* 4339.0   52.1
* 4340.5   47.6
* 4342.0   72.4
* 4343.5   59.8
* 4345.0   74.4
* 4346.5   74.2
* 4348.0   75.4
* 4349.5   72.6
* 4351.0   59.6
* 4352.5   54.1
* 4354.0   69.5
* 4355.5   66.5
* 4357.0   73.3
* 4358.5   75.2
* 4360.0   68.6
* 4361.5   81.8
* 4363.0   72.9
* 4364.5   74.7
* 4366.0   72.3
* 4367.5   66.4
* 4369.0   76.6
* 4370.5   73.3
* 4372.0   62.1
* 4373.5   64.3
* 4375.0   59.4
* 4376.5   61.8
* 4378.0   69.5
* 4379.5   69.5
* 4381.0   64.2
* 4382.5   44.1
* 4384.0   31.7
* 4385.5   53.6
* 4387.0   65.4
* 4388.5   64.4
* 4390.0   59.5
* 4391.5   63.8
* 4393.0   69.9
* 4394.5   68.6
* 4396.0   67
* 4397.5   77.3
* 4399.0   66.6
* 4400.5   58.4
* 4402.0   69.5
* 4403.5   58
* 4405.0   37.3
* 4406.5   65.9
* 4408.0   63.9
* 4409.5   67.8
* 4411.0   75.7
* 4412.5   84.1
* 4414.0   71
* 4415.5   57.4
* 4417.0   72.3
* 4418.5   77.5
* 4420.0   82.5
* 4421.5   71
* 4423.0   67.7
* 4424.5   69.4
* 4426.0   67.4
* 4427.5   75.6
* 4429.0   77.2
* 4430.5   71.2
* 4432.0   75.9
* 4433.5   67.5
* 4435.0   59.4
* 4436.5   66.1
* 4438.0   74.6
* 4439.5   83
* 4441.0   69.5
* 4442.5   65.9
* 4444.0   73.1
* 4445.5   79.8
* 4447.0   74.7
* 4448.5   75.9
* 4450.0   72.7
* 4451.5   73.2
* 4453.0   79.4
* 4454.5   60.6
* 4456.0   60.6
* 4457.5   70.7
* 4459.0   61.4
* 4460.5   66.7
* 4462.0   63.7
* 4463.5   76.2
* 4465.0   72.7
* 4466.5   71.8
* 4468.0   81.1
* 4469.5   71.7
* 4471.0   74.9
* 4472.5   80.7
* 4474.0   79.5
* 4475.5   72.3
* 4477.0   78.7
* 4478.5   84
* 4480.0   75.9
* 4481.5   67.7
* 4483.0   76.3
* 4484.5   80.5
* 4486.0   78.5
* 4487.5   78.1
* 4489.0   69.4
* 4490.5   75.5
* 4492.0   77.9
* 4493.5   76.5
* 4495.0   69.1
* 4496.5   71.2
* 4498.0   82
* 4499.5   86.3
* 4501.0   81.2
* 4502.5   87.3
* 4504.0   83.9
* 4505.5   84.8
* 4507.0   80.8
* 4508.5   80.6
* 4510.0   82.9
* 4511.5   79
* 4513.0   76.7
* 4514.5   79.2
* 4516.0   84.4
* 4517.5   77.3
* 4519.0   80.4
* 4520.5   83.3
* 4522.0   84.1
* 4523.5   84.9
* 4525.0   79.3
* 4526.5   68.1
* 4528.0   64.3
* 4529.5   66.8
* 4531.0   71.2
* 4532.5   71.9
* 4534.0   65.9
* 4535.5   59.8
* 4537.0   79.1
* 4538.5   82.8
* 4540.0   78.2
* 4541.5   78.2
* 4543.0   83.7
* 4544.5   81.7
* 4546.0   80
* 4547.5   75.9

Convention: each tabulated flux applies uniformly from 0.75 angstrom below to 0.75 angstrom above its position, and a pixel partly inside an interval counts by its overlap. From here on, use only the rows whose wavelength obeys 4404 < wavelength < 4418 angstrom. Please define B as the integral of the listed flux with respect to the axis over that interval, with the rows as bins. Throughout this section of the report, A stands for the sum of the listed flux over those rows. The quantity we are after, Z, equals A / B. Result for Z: 0.642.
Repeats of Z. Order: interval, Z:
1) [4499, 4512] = 0.692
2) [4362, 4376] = 0.642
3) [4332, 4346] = 0.642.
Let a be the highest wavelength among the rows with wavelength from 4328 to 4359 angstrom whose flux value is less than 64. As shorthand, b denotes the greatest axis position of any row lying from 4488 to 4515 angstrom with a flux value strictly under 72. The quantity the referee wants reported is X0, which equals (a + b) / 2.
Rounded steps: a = 4352.5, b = 4496.5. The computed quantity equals 4424.5 angstrom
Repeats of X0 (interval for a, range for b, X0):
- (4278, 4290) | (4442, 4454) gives 4366.0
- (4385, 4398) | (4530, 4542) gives 4463.5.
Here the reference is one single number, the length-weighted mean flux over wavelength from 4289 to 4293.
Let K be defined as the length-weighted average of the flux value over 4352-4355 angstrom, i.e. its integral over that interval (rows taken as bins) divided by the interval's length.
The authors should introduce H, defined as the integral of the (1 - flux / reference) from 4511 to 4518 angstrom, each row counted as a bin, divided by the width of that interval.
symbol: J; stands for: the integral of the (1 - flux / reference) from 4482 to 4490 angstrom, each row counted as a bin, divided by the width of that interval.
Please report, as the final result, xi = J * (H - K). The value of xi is 31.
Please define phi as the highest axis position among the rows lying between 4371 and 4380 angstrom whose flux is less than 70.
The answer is 4379.5 angstrom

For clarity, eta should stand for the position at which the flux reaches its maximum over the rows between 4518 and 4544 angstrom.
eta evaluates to 4523.5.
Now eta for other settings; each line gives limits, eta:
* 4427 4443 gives 4439.5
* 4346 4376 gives 4361.5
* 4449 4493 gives 4478.5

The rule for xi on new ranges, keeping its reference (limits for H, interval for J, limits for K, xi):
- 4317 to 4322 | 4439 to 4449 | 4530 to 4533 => 32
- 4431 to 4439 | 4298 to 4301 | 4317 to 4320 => -12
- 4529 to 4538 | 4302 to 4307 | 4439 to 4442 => -7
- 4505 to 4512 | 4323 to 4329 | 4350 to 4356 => 3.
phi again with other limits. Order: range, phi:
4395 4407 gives 4406.5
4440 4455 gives 4454.5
